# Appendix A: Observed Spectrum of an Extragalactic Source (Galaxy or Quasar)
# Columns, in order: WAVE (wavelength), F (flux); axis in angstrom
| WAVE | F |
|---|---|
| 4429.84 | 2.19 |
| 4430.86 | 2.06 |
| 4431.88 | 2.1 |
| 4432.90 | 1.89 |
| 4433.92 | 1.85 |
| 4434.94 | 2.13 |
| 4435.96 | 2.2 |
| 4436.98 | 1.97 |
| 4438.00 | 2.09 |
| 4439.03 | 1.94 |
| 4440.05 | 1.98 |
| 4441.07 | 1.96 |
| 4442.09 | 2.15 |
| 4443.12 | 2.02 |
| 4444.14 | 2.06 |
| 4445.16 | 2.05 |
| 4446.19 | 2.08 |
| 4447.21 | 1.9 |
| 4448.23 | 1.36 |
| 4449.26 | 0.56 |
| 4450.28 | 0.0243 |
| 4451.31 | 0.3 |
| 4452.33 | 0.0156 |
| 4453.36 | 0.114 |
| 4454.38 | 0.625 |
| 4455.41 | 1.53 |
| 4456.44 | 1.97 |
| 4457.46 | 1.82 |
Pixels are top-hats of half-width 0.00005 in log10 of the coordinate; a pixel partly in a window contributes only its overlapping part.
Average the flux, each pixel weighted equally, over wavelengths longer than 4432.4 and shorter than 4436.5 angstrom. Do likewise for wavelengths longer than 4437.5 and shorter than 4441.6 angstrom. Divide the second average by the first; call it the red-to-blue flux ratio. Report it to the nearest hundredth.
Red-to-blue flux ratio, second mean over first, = 0.99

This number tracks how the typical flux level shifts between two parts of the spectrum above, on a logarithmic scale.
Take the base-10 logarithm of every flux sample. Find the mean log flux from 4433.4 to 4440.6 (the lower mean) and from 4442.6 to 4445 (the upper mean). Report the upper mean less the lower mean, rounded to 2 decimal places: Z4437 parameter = 0.00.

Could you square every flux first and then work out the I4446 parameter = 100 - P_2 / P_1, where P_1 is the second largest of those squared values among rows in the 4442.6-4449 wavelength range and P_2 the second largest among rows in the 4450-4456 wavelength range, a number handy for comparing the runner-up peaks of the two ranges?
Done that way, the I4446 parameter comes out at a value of 99.9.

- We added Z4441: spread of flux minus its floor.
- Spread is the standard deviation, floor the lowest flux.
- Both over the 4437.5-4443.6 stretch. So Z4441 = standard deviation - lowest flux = -1.9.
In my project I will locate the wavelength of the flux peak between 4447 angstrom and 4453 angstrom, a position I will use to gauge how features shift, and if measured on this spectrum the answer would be 4447.21 angstrom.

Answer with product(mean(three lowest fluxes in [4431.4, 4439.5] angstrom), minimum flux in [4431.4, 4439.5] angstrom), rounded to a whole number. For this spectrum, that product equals 4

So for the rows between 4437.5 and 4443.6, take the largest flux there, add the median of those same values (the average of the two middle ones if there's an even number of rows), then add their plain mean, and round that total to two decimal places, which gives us 6.17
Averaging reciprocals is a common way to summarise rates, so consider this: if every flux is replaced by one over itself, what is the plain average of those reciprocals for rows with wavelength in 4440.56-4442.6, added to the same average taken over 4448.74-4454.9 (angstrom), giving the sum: 21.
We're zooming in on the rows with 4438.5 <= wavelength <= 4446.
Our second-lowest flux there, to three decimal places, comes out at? 1.960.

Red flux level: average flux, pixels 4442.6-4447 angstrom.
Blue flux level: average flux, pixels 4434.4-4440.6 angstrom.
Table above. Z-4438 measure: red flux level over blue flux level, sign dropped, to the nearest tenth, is 1.0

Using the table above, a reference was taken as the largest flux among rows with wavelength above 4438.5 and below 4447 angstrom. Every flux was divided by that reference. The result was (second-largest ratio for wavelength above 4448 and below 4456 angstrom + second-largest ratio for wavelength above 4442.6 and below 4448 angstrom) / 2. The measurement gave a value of 0.80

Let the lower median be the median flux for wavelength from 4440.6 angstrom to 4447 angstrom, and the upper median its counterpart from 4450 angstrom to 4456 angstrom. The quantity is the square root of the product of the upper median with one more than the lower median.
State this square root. 0.8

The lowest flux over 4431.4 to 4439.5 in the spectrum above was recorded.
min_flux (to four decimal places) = 1.8500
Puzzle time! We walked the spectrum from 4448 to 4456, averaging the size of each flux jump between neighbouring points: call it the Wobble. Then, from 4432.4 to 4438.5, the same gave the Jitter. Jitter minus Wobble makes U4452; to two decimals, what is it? -0.34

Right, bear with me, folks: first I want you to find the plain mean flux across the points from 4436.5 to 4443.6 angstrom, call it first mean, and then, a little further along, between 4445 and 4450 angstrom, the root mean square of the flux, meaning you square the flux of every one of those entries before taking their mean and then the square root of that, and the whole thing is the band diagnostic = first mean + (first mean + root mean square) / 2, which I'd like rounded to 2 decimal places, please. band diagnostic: 3.87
